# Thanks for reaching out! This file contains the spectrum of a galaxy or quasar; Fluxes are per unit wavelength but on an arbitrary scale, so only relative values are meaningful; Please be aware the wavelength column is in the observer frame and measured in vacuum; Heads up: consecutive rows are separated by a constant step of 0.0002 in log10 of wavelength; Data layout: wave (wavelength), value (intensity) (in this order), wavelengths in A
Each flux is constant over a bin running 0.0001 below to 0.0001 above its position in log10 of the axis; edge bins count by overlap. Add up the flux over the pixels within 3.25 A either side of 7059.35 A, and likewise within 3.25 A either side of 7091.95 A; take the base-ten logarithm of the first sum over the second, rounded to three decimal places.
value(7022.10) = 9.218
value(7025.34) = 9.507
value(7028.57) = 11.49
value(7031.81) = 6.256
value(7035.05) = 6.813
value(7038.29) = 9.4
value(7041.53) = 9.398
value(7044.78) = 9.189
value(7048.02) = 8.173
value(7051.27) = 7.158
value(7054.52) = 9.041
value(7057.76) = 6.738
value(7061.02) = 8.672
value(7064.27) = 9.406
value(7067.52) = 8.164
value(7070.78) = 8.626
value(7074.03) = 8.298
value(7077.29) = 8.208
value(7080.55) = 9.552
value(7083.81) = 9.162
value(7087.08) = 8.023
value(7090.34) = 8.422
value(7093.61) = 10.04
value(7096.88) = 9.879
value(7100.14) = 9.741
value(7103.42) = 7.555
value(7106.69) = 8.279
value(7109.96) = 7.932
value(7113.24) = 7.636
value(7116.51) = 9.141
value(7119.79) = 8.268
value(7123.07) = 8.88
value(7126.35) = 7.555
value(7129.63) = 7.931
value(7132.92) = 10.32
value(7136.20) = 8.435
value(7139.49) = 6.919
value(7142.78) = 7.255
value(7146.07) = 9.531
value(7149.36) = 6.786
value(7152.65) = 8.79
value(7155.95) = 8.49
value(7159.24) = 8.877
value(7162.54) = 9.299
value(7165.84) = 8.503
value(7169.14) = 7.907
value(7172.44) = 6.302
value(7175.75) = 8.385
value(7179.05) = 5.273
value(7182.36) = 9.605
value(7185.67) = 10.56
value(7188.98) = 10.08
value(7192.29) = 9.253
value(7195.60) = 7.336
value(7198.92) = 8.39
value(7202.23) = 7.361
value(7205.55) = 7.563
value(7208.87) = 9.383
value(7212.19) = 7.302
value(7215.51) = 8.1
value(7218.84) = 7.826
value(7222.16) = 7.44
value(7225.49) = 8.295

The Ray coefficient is -0.078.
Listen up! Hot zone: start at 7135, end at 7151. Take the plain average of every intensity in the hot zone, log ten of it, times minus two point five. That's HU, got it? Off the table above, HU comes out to -2.23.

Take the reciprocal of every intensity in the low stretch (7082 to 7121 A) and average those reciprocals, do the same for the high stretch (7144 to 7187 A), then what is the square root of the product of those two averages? 0.120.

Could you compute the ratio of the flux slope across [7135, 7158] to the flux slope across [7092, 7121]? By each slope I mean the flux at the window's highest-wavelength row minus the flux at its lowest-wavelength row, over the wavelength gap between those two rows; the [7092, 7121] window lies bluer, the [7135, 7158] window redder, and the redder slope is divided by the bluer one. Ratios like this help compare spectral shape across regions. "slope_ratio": 0.0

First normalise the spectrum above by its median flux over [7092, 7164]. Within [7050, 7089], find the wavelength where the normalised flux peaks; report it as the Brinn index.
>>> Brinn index 7080.55 A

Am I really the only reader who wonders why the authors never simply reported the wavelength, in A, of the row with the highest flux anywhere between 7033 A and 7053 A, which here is 7038.29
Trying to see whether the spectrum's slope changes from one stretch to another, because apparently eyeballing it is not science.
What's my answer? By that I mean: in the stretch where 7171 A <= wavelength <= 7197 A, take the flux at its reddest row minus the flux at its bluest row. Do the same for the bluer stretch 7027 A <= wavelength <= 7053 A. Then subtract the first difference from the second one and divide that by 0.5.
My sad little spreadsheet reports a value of -11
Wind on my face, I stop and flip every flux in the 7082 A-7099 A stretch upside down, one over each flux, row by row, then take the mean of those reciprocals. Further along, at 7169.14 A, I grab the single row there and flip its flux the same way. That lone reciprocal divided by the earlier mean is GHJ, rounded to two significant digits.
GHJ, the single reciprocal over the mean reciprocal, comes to 1.1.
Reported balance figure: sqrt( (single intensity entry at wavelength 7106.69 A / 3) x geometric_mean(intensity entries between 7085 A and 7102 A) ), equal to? 5.03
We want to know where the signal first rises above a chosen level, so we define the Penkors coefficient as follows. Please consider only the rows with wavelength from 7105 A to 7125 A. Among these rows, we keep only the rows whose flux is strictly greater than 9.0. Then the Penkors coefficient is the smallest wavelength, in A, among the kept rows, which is 7116.51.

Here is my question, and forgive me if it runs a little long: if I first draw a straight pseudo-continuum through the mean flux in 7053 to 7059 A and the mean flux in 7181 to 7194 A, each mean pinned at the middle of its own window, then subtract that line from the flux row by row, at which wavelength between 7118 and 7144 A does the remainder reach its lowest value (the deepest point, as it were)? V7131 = 7139.49 A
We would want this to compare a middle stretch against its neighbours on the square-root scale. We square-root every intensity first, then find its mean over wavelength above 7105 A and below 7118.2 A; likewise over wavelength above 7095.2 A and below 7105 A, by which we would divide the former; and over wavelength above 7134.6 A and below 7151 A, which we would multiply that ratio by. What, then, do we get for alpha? 2.66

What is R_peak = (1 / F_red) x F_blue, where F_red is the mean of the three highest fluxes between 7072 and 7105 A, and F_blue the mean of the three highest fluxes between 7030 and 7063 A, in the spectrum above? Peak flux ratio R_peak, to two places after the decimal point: 0.94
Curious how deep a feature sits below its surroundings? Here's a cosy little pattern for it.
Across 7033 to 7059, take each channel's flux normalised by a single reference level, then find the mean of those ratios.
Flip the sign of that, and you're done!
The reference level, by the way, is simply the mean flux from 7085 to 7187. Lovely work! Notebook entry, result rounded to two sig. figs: -0.98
